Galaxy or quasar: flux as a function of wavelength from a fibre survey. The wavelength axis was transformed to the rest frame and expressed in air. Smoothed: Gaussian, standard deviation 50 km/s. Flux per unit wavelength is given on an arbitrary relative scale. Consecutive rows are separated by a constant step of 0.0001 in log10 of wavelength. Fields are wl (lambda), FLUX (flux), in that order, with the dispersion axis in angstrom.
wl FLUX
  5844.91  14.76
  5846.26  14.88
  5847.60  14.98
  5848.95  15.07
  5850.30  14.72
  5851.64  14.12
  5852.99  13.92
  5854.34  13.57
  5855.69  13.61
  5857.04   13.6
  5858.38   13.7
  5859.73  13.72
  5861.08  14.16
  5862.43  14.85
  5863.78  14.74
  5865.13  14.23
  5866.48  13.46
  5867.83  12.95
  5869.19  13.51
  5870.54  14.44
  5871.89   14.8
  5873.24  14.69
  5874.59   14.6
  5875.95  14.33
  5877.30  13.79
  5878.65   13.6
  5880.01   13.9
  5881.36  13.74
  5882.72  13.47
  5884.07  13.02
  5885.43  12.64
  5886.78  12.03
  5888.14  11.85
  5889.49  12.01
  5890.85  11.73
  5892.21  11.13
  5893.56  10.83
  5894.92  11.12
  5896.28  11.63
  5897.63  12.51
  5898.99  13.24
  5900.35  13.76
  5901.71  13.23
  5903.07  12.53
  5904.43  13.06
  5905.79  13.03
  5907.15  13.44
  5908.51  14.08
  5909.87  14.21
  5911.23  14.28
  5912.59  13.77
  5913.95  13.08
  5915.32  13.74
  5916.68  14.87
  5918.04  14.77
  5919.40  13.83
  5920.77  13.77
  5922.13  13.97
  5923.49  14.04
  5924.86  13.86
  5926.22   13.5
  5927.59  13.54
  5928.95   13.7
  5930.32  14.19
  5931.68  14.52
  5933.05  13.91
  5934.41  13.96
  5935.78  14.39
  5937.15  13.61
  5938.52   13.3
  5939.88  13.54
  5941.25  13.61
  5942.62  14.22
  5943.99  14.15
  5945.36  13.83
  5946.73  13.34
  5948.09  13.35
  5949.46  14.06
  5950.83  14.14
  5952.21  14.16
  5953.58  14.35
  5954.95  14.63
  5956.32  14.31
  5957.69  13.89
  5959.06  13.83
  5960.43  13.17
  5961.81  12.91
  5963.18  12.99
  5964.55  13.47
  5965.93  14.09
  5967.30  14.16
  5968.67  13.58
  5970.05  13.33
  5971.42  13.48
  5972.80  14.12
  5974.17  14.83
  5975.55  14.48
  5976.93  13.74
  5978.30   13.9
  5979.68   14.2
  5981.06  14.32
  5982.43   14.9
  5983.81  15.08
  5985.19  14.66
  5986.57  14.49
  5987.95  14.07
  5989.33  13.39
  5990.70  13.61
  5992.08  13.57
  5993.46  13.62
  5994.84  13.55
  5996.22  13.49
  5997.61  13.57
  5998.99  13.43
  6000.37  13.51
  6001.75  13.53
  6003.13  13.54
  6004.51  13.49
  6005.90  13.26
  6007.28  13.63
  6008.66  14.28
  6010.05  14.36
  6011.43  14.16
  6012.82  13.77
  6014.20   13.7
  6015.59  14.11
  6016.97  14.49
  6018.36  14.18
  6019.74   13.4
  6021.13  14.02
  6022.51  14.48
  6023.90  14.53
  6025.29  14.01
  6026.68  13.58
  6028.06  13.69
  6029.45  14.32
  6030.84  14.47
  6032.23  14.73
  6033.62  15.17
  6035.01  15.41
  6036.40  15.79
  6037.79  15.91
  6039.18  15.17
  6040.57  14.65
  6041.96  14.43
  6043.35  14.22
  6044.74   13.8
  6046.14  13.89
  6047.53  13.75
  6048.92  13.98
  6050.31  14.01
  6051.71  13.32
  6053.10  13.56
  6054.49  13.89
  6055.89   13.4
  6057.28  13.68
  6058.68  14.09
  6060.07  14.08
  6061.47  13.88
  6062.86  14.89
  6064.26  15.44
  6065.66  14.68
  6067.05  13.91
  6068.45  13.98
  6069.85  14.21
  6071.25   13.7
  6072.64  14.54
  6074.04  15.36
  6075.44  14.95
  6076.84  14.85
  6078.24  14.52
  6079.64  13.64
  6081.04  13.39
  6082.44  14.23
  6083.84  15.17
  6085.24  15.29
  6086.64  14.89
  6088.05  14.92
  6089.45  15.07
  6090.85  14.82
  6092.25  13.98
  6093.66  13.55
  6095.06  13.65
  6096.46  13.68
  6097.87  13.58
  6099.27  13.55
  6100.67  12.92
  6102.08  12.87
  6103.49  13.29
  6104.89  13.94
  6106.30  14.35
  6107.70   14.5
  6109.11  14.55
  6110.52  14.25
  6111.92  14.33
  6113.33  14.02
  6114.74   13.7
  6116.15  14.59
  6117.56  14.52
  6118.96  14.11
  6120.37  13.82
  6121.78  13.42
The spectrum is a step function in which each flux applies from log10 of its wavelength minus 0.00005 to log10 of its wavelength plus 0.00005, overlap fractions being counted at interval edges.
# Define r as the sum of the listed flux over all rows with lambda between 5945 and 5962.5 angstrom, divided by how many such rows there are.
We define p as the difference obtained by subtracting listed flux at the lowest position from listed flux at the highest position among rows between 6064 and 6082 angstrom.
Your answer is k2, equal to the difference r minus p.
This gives 15.9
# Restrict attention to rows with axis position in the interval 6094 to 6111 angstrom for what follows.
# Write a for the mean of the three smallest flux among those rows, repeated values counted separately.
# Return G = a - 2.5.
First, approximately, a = 13.0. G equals 10.5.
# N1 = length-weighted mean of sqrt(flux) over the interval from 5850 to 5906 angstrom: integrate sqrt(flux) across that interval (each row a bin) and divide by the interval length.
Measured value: 3.65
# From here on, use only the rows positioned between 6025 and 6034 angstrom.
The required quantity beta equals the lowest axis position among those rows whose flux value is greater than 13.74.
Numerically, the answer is 6025.29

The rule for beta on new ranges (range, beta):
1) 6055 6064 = 6058.68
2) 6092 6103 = 6092.25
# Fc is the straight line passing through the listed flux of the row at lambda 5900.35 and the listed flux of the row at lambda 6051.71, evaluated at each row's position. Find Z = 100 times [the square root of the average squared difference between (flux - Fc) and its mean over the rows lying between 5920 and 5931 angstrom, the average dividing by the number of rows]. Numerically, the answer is 23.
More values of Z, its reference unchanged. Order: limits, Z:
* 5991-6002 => 5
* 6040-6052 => 36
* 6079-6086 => 78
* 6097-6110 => 62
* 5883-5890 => 44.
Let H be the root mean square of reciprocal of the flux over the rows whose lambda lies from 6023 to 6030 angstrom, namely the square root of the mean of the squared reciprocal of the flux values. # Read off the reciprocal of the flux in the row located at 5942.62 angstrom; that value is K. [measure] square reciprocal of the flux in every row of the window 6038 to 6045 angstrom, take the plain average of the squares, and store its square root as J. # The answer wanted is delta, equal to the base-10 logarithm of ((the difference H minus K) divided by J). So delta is -1.8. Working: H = 0.0714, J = 0.0693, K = 0.0703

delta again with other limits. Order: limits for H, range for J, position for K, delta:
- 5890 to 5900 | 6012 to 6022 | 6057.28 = -0.8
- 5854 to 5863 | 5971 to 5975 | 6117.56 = -1.3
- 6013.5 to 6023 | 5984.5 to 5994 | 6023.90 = -1.5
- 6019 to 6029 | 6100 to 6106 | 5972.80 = -1.9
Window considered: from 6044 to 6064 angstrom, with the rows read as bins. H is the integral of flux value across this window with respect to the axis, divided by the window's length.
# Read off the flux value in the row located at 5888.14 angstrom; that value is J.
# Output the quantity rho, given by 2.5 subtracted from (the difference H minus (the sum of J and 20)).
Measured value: -20.4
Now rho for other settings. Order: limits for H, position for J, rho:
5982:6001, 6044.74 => -22.4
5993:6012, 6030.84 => -23.3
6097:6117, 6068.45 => -22.6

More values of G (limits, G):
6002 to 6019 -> 10.9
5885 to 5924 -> 8.5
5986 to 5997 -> 11.0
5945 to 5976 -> 10.5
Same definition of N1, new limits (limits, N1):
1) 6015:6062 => 3.77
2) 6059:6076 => 3.80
